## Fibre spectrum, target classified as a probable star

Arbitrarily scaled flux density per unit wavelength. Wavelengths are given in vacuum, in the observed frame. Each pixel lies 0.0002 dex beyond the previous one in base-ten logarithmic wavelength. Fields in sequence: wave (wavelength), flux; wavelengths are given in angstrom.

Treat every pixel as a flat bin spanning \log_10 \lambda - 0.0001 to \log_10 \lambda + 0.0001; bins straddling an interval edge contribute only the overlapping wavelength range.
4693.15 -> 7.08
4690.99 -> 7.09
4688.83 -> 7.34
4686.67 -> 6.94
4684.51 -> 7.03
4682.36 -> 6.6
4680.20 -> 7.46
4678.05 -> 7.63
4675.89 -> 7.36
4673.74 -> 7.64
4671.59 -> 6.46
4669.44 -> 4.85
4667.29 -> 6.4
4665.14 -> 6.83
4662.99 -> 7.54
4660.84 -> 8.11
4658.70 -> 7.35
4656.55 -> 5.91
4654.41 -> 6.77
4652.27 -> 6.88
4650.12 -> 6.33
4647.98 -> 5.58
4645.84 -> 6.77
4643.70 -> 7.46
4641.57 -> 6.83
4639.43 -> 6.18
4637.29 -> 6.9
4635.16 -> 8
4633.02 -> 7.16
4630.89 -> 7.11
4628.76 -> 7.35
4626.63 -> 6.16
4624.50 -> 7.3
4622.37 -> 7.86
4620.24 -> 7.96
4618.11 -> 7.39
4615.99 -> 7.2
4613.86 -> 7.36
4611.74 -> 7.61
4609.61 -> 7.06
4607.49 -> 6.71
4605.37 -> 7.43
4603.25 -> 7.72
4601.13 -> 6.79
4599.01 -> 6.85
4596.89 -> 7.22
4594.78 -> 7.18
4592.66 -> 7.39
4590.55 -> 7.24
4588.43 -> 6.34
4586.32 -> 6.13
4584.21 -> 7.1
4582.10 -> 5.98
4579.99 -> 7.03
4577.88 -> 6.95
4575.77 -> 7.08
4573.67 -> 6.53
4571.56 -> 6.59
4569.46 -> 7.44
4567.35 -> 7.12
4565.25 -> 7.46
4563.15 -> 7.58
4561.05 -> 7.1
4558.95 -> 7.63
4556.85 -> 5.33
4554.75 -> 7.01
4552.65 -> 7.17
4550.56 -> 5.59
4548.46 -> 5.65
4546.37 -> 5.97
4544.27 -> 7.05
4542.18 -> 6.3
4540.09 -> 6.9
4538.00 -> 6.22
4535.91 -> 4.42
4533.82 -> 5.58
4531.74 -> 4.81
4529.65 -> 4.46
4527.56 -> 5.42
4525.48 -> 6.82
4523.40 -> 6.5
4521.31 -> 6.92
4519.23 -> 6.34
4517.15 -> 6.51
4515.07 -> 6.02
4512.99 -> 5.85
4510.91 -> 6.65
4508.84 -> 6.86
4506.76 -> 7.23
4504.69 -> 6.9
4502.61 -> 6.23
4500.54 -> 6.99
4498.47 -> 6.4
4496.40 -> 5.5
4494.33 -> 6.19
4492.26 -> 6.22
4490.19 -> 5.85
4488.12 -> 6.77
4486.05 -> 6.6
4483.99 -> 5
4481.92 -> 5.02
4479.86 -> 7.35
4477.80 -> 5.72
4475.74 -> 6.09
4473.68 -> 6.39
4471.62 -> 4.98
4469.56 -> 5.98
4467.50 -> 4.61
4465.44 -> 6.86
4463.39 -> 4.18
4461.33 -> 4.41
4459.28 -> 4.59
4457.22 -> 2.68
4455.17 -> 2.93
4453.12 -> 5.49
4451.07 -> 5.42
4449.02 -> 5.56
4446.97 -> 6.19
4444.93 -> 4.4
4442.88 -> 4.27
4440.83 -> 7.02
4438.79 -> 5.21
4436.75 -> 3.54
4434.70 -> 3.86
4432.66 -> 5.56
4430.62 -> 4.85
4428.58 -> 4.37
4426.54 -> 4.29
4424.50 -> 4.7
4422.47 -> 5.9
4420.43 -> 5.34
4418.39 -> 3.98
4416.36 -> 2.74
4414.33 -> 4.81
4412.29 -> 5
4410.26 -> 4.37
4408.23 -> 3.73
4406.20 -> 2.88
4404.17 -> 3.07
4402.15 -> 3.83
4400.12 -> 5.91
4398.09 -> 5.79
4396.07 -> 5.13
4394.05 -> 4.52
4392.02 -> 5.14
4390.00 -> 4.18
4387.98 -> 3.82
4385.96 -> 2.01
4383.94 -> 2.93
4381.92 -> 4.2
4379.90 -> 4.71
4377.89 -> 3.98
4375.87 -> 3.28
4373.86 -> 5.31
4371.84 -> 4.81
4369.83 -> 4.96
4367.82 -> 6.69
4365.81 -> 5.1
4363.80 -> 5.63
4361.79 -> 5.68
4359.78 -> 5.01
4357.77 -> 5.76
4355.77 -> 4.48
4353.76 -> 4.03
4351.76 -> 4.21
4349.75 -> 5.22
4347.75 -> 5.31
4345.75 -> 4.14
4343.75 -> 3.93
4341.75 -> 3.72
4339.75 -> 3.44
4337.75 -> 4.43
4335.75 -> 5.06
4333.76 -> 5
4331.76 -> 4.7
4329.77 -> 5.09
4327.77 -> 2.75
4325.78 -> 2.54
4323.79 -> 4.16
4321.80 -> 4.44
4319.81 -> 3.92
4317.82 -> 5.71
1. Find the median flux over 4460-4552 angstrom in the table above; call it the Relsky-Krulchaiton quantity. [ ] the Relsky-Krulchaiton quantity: 6.2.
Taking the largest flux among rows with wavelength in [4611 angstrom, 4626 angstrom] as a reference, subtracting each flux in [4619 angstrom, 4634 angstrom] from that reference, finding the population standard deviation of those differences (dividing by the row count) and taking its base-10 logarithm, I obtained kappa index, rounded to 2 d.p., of -0.26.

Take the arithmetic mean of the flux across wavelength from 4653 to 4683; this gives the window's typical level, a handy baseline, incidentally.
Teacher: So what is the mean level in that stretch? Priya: 6.9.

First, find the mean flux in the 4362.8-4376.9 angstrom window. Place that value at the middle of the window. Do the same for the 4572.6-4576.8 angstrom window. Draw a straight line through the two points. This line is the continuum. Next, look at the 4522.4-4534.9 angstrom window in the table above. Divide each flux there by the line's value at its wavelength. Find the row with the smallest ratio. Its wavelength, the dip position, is 4529.65 angstrom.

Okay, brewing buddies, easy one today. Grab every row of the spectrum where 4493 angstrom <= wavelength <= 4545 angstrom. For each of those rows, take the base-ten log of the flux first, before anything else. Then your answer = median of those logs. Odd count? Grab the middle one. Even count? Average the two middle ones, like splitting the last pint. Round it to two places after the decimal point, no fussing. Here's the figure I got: 0.80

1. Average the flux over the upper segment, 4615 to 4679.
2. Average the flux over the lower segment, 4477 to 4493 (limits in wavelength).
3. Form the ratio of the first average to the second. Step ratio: 1.15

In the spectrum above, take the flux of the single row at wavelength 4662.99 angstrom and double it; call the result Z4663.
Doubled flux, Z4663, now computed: 15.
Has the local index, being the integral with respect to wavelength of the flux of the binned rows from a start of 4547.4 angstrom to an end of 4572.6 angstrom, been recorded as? 172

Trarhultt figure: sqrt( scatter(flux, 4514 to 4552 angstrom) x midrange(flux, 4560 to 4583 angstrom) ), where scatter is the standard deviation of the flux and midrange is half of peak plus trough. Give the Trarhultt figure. 2.3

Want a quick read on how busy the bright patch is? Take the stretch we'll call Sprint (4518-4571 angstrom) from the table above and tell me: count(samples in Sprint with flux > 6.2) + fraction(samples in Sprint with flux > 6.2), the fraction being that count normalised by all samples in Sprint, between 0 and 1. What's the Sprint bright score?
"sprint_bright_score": 17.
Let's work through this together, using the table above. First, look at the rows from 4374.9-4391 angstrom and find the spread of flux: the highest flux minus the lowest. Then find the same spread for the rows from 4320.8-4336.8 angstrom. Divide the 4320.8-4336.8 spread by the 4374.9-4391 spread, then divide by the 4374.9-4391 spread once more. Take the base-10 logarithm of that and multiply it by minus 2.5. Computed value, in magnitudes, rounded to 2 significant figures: 1.1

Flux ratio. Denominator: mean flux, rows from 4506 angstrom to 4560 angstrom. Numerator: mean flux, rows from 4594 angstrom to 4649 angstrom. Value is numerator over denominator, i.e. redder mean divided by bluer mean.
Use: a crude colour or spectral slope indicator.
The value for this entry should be 1.1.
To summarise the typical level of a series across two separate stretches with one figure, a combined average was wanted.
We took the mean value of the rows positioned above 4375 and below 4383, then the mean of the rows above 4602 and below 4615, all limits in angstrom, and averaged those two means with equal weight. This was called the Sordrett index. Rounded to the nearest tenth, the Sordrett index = 5.7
